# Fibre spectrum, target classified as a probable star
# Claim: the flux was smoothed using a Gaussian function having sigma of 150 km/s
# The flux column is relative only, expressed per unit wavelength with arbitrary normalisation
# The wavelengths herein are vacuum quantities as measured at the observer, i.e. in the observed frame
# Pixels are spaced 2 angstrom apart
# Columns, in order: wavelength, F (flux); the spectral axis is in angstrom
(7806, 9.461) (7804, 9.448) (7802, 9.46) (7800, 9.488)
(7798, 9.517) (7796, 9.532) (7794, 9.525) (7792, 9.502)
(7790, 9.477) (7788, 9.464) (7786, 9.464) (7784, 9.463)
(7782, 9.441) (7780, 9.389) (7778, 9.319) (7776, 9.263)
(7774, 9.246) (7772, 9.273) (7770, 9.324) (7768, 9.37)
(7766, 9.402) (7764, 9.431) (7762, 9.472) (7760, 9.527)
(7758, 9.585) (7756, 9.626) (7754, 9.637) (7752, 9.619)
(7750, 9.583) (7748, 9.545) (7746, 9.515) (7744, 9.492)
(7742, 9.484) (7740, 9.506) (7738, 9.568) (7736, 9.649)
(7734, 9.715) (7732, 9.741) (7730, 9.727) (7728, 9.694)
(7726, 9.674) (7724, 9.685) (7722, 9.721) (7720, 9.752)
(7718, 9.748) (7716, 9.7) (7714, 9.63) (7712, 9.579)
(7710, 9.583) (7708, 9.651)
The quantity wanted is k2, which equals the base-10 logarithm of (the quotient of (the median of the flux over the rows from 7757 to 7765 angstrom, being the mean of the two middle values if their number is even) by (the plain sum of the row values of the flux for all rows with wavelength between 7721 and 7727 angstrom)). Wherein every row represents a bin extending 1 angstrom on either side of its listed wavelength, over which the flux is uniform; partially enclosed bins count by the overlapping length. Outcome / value -0.49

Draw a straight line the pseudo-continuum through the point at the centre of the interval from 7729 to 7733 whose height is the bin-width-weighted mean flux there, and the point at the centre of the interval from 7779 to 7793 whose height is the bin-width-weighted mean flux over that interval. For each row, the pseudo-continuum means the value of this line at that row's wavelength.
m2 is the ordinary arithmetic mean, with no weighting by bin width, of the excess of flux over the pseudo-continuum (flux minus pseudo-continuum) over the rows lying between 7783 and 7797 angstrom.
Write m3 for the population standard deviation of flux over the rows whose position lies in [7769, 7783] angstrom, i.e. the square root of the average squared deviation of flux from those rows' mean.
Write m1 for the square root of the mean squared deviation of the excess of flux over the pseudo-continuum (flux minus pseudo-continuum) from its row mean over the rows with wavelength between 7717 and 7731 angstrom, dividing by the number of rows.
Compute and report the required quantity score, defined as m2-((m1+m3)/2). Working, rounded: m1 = 0.024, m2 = 0.05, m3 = 0.066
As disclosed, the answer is 0.01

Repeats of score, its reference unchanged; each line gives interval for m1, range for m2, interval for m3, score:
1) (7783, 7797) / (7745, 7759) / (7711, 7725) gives -0.09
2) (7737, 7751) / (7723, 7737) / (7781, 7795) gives -0.08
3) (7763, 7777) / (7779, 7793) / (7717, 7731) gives -0.04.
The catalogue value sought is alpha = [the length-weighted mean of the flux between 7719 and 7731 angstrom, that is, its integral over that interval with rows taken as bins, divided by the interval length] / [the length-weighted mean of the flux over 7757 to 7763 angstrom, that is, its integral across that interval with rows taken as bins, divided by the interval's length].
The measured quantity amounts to 1.02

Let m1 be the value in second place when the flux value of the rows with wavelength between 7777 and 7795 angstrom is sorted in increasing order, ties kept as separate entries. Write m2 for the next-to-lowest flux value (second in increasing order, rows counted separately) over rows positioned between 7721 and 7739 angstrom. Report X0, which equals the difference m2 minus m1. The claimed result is 0.26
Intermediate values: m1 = 9.389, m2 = 9.649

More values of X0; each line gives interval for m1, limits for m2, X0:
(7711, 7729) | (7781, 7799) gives -0.17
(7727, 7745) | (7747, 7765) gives -0.02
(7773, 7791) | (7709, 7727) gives 0.32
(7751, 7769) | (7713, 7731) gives 0.27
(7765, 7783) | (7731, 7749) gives 0.23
